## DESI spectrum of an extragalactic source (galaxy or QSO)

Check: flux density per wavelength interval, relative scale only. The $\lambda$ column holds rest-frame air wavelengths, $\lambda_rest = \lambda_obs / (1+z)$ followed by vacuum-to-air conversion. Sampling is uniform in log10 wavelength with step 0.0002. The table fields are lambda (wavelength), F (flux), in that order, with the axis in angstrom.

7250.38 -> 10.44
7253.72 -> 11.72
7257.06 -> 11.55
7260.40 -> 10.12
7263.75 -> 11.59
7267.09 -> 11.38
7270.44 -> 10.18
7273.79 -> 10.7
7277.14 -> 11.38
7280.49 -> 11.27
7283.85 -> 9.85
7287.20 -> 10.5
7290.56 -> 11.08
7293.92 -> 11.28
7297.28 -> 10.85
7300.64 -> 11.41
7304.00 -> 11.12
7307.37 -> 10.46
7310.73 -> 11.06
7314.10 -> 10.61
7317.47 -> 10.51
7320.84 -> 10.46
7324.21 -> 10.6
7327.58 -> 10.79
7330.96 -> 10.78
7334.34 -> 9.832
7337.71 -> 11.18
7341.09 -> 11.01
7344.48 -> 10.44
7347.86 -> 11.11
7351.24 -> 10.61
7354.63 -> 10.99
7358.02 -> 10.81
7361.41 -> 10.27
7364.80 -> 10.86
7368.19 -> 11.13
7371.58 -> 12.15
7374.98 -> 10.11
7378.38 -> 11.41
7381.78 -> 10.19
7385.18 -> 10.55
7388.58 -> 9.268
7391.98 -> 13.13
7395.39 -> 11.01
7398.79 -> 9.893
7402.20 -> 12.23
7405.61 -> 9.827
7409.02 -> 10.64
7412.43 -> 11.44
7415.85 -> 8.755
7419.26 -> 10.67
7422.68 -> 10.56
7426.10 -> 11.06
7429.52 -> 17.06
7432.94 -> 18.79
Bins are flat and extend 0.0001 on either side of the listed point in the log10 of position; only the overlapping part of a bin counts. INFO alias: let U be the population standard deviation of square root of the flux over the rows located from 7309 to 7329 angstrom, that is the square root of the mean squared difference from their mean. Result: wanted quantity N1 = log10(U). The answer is -1.51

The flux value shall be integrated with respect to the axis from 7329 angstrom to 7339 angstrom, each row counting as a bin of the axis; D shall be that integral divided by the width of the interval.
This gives 10.6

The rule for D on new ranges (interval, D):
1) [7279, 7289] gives 10.5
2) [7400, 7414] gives 11.0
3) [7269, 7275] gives 10.4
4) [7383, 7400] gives 10.8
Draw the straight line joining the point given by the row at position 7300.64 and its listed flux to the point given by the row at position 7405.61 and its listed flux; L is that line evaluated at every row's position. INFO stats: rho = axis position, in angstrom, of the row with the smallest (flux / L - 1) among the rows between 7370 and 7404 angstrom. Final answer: 7388.58 angstrom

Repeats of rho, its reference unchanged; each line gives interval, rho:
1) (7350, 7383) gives 7361.41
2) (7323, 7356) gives 7334.34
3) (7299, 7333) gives 7307.37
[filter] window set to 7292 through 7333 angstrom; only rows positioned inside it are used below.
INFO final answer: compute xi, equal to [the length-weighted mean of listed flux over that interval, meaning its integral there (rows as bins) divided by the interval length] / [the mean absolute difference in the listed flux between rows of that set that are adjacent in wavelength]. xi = 34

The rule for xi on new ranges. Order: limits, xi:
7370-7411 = 6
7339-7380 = 15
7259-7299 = 16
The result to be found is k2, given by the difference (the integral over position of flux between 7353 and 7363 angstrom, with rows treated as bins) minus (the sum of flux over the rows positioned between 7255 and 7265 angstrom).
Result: 73.6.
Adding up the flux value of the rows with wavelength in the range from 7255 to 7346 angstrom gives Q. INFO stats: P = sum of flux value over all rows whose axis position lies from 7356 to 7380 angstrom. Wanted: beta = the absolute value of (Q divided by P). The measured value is 4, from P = 77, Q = 292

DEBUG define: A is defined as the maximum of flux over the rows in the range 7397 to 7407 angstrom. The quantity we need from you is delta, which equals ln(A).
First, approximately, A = 12.23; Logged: 2.50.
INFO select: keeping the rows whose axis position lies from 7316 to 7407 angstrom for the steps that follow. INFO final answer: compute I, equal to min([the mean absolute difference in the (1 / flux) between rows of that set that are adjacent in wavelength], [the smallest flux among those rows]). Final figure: 0.0083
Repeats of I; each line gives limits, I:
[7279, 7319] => 0.0047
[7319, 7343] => 0.0043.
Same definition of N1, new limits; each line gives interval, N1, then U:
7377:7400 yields -0.76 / 0.17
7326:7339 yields -1.11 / 0.08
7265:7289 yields -1.06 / 0.09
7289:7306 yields -1.55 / 0.03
